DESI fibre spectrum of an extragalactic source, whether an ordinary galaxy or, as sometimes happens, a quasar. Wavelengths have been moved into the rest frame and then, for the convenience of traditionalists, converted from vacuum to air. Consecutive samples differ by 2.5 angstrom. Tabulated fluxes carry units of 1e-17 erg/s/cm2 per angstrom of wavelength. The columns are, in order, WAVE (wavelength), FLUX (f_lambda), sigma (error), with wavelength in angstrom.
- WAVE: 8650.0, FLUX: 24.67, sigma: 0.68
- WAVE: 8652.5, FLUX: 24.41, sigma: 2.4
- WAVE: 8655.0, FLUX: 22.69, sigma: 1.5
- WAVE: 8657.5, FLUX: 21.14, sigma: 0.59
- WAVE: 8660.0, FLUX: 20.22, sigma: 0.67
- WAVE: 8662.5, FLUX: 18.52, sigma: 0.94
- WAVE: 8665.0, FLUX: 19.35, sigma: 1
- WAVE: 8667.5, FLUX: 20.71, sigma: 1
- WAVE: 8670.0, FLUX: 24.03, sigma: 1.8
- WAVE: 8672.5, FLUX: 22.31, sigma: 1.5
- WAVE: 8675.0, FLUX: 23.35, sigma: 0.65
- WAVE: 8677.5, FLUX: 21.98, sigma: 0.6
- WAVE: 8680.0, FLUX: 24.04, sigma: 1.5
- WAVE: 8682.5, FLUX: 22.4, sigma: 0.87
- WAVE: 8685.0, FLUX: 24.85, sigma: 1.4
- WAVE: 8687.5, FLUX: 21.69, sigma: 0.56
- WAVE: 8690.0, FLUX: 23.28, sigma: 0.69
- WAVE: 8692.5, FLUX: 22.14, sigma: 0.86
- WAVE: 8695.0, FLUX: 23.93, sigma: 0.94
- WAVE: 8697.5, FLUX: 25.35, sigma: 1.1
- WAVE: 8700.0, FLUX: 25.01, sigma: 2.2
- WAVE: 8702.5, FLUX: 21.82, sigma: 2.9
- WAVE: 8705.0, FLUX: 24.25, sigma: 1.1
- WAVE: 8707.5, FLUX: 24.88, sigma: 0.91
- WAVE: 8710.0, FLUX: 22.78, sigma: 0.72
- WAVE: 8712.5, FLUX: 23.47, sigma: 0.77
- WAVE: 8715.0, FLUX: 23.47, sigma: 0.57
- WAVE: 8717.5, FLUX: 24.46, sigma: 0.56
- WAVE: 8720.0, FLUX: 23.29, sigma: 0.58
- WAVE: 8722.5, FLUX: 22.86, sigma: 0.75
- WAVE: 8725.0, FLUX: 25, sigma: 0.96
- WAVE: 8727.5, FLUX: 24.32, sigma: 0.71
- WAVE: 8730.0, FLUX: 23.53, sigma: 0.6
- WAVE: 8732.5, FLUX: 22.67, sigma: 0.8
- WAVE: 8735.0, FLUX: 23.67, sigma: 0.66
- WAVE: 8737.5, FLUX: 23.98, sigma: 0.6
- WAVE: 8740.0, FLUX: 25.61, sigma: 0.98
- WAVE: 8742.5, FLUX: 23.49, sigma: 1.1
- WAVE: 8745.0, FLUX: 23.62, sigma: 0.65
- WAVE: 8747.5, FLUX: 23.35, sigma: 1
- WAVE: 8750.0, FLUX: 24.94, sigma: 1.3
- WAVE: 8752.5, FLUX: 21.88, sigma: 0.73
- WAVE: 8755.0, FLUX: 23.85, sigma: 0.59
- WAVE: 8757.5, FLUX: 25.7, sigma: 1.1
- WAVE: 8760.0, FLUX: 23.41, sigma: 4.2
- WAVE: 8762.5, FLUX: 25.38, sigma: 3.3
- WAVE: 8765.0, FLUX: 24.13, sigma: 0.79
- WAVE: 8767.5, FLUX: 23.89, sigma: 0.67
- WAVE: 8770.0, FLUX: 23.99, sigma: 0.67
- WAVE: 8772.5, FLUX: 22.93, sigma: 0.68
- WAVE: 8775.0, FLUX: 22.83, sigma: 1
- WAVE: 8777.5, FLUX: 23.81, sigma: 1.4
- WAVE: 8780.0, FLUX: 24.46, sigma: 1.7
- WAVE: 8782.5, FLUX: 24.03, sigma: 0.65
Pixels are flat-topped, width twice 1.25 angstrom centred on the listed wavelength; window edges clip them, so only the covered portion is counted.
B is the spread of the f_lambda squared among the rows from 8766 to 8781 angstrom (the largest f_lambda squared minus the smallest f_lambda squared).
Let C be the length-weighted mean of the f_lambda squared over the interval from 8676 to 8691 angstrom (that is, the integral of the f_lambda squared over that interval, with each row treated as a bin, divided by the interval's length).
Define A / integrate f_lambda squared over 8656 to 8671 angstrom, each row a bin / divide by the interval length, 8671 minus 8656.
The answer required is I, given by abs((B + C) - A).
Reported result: 180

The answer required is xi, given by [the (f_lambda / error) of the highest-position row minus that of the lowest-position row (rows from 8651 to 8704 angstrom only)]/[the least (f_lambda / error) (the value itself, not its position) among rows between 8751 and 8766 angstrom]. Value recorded -0.5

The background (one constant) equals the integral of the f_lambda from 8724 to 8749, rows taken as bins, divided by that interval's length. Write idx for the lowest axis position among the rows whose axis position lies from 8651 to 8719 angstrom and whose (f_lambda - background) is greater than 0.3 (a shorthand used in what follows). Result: 8652.5 angstrom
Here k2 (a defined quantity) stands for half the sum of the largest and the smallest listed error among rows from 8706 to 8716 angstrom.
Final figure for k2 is 0.74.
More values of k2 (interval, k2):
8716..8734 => 0.76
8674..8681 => 1.05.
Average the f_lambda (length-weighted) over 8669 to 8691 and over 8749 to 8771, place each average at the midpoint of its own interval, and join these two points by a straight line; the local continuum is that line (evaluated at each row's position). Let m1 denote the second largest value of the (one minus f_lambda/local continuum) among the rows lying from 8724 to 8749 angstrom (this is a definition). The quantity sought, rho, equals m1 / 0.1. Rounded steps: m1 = 0.03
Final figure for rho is 0.3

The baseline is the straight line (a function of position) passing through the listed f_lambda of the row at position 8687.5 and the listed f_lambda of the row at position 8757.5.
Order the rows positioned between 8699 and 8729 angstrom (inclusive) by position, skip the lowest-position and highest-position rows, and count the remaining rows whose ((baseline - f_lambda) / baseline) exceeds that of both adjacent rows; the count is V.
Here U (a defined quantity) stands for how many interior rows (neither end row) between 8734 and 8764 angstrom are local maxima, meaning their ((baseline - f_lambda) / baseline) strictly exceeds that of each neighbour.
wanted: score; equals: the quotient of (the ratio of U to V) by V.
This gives 0.19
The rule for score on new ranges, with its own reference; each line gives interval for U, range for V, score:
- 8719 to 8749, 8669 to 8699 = 0.08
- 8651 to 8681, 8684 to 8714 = 0.19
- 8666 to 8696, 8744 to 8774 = 0.56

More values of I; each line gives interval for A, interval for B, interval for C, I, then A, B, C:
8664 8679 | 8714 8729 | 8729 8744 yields 183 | 488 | 102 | 568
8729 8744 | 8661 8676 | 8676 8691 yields 198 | 568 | 234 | 532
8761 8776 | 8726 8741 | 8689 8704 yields 130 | 570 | 142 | 559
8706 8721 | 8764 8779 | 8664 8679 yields 15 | 564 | 61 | 488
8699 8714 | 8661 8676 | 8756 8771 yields 269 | 562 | 234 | 597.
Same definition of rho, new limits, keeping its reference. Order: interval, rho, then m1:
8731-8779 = 0.6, 0.06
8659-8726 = 1.5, 0.15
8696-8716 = 0.3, 0.03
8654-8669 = 1.5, 0.15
